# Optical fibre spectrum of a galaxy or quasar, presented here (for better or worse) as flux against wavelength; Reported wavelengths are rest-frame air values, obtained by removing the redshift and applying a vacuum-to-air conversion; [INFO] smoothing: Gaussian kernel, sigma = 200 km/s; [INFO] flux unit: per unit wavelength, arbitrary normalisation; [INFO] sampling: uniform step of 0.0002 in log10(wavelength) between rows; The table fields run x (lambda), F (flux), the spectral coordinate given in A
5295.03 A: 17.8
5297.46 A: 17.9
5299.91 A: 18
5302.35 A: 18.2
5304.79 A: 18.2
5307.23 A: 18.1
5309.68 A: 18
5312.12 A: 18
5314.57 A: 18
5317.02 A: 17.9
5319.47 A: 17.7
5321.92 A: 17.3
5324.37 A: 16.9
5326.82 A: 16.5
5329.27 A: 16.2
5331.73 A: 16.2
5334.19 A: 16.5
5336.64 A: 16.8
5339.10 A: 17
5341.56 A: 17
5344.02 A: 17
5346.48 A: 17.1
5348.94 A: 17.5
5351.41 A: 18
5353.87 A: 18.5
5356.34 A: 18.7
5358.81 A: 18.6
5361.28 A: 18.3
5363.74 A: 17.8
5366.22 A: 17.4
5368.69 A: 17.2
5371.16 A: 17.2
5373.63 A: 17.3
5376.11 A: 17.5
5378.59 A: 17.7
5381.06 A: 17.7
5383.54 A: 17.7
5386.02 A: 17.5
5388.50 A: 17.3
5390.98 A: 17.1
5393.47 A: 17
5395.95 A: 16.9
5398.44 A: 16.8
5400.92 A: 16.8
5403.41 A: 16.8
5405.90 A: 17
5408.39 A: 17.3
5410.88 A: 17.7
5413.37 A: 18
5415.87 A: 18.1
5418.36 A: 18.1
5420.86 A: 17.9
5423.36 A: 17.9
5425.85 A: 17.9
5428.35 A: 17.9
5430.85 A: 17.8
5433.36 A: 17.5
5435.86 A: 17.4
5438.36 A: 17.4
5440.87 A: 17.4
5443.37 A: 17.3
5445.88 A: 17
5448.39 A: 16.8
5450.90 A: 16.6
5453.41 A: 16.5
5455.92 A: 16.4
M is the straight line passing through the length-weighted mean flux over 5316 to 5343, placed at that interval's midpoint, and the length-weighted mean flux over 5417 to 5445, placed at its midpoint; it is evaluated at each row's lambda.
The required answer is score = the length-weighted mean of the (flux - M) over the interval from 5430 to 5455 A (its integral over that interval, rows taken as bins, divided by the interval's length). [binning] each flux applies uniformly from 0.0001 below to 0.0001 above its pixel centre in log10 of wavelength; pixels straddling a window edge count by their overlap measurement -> -0.61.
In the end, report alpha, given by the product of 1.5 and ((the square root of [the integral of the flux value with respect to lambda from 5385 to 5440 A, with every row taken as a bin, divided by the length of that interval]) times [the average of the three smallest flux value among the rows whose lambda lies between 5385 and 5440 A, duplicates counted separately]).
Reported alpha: 105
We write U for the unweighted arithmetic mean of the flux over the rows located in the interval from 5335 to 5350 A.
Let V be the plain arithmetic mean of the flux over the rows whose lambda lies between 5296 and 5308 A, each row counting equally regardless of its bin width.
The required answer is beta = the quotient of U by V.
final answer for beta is 0.94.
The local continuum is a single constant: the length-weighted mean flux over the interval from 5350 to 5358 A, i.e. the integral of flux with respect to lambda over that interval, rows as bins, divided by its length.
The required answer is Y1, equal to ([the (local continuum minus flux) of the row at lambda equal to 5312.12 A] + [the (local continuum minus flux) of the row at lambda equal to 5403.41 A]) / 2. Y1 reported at 1.0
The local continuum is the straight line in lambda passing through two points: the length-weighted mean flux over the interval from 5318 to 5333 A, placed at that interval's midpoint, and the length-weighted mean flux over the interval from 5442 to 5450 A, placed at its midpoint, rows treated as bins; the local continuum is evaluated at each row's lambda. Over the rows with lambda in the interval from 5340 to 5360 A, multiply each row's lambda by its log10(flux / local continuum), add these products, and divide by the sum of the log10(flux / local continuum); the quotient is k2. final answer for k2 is 5354.0 A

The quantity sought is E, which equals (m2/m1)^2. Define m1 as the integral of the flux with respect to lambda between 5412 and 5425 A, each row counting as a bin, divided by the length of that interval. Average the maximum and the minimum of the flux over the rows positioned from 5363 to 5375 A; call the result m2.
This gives 0.95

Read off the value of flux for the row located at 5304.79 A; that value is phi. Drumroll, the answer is 18.2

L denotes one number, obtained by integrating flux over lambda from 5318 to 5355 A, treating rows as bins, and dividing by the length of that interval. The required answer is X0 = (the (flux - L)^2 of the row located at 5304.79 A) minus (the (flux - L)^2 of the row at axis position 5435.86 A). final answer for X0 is 1.1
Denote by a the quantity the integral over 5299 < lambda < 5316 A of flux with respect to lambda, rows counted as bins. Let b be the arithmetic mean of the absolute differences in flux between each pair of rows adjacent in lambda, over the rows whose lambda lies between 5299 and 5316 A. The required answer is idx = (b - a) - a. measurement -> -614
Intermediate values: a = 307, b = 0.07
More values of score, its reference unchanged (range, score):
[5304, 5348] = 0.36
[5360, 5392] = 0.26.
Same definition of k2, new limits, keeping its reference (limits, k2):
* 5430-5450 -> 5434.5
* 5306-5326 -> 5313.7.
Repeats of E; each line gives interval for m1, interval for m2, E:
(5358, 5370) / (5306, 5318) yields 1.02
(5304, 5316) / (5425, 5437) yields 0.96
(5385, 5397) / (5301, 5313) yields 1.11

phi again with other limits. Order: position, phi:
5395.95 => 16.9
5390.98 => 17.1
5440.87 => 17.4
